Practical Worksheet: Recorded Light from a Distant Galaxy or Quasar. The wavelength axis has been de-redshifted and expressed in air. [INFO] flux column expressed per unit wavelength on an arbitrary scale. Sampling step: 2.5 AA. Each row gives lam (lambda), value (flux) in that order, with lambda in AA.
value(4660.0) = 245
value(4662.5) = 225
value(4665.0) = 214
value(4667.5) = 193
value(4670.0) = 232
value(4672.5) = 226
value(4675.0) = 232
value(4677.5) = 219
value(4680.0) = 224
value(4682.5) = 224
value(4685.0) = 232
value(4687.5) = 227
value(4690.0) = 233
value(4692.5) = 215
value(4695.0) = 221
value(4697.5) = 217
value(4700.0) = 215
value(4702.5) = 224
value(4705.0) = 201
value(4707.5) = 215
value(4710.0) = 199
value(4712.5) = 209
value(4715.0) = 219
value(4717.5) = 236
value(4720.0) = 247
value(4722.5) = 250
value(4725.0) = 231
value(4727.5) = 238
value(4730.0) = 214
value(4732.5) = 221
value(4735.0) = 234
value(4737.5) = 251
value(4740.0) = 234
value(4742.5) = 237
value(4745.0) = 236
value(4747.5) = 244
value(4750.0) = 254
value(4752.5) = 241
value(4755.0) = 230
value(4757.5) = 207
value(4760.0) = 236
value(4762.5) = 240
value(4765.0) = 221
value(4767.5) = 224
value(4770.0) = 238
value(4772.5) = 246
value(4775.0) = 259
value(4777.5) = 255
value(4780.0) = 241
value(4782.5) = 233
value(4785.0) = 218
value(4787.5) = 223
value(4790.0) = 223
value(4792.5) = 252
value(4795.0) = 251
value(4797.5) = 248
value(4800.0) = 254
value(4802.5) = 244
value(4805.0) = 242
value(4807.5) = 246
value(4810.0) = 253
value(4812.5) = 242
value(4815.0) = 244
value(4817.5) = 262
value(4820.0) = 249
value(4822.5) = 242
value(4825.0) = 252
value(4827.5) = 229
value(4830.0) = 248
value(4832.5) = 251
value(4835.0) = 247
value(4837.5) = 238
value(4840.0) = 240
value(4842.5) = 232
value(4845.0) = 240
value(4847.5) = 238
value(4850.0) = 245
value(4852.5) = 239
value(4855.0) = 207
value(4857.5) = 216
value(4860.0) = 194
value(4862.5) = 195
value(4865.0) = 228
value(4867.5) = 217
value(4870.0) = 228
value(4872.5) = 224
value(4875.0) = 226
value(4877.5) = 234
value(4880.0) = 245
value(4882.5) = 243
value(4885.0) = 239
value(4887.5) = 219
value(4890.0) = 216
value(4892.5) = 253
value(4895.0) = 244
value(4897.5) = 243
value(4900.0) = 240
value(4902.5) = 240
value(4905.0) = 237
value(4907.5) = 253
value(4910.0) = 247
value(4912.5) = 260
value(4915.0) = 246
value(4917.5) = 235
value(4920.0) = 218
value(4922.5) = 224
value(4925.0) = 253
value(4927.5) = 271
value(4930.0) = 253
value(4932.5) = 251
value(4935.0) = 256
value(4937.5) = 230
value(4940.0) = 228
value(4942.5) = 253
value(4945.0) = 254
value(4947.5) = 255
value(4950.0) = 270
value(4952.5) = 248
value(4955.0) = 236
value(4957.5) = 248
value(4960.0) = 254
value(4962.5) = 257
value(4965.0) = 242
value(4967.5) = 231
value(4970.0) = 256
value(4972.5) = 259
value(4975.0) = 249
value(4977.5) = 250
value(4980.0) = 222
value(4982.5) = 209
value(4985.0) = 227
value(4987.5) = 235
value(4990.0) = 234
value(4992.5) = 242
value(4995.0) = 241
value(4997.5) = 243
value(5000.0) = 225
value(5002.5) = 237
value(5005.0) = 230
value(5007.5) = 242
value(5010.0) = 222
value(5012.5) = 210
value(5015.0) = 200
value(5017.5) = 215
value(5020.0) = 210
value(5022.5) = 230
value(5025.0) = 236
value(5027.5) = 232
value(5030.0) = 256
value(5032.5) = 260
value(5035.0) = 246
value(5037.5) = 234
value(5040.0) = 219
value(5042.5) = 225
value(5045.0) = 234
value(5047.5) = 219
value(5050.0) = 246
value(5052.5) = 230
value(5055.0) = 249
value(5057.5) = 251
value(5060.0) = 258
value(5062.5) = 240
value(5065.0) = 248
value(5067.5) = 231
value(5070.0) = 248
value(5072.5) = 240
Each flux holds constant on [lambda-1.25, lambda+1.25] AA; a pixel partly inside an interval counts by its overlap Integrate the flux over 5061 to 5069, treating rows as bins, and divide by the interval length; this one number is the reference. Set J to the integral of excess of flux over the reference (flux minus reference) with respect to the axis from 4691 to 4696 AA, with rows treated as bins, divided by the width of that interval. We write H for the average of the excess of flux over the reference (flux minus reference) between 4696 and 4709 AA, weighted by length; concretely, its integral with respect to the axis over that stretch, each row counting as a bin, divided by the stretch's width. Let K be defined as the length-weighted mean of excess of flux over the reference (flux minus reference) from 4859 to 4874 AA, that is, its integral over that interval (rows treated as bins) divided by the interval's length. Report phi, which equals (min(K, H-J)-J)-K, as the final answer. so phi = 22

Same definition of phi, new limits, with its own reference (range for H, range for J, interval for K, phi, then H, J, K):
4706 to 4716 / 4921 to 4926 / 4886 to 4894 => -13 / -30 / -4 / -10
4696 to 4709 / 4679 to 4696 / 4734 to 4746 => 6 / -26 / -15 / -2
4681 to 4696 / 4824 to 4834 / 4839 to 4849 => -21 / -15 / 4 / -3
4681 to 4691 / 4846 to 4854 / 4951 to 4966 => -17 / -12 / -1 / 7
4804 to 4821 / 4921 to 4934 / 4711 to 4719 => -9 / 8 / 9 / -19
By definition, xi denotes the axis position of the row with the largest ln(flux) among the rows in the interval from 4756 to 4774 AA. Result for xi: 4772.5 AA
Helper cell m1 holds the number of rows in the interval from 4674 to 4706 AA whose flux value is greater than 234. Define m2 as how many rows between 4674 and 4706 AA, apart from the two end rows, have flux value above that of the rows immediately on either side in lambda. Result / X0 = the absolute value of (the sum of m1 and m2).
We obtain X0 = 4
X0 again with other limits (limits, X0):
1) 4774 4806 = 11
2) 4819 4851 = 15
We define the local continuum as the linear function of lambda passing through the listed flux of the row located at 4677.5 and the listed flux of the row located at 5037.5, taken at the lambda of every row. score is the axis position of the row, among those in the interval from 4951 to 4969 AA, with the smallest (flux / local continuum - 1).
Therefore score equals 4967.5 AA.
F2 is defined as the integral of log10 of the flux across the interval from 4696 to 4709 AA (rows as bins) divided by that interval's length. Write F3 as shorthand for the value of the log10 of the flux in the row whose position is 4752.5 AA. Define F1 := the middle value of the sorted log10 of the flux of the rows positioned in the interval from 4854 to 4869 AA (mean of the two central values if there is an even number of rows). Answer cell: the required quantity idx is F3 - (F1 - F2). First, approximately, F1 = 2.33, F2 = 2.33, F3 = 2.38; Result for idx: 2.39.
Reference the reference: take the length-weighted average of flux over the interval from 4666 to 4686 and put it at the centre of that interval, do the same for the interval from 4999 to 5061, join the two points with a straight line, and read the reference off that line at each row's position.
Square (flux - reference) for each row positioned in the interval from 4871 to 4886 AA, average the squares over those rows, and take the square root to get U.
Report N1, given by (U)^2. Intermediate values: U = 10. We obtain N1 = 110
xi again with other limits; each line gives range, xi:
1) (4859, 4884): 4880.0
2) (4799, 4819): 4817.5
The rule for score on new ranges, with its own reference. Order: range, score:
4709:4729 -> 4710.0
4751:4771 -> 4757.5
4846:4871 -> 4860.0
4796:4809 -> 4805.0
